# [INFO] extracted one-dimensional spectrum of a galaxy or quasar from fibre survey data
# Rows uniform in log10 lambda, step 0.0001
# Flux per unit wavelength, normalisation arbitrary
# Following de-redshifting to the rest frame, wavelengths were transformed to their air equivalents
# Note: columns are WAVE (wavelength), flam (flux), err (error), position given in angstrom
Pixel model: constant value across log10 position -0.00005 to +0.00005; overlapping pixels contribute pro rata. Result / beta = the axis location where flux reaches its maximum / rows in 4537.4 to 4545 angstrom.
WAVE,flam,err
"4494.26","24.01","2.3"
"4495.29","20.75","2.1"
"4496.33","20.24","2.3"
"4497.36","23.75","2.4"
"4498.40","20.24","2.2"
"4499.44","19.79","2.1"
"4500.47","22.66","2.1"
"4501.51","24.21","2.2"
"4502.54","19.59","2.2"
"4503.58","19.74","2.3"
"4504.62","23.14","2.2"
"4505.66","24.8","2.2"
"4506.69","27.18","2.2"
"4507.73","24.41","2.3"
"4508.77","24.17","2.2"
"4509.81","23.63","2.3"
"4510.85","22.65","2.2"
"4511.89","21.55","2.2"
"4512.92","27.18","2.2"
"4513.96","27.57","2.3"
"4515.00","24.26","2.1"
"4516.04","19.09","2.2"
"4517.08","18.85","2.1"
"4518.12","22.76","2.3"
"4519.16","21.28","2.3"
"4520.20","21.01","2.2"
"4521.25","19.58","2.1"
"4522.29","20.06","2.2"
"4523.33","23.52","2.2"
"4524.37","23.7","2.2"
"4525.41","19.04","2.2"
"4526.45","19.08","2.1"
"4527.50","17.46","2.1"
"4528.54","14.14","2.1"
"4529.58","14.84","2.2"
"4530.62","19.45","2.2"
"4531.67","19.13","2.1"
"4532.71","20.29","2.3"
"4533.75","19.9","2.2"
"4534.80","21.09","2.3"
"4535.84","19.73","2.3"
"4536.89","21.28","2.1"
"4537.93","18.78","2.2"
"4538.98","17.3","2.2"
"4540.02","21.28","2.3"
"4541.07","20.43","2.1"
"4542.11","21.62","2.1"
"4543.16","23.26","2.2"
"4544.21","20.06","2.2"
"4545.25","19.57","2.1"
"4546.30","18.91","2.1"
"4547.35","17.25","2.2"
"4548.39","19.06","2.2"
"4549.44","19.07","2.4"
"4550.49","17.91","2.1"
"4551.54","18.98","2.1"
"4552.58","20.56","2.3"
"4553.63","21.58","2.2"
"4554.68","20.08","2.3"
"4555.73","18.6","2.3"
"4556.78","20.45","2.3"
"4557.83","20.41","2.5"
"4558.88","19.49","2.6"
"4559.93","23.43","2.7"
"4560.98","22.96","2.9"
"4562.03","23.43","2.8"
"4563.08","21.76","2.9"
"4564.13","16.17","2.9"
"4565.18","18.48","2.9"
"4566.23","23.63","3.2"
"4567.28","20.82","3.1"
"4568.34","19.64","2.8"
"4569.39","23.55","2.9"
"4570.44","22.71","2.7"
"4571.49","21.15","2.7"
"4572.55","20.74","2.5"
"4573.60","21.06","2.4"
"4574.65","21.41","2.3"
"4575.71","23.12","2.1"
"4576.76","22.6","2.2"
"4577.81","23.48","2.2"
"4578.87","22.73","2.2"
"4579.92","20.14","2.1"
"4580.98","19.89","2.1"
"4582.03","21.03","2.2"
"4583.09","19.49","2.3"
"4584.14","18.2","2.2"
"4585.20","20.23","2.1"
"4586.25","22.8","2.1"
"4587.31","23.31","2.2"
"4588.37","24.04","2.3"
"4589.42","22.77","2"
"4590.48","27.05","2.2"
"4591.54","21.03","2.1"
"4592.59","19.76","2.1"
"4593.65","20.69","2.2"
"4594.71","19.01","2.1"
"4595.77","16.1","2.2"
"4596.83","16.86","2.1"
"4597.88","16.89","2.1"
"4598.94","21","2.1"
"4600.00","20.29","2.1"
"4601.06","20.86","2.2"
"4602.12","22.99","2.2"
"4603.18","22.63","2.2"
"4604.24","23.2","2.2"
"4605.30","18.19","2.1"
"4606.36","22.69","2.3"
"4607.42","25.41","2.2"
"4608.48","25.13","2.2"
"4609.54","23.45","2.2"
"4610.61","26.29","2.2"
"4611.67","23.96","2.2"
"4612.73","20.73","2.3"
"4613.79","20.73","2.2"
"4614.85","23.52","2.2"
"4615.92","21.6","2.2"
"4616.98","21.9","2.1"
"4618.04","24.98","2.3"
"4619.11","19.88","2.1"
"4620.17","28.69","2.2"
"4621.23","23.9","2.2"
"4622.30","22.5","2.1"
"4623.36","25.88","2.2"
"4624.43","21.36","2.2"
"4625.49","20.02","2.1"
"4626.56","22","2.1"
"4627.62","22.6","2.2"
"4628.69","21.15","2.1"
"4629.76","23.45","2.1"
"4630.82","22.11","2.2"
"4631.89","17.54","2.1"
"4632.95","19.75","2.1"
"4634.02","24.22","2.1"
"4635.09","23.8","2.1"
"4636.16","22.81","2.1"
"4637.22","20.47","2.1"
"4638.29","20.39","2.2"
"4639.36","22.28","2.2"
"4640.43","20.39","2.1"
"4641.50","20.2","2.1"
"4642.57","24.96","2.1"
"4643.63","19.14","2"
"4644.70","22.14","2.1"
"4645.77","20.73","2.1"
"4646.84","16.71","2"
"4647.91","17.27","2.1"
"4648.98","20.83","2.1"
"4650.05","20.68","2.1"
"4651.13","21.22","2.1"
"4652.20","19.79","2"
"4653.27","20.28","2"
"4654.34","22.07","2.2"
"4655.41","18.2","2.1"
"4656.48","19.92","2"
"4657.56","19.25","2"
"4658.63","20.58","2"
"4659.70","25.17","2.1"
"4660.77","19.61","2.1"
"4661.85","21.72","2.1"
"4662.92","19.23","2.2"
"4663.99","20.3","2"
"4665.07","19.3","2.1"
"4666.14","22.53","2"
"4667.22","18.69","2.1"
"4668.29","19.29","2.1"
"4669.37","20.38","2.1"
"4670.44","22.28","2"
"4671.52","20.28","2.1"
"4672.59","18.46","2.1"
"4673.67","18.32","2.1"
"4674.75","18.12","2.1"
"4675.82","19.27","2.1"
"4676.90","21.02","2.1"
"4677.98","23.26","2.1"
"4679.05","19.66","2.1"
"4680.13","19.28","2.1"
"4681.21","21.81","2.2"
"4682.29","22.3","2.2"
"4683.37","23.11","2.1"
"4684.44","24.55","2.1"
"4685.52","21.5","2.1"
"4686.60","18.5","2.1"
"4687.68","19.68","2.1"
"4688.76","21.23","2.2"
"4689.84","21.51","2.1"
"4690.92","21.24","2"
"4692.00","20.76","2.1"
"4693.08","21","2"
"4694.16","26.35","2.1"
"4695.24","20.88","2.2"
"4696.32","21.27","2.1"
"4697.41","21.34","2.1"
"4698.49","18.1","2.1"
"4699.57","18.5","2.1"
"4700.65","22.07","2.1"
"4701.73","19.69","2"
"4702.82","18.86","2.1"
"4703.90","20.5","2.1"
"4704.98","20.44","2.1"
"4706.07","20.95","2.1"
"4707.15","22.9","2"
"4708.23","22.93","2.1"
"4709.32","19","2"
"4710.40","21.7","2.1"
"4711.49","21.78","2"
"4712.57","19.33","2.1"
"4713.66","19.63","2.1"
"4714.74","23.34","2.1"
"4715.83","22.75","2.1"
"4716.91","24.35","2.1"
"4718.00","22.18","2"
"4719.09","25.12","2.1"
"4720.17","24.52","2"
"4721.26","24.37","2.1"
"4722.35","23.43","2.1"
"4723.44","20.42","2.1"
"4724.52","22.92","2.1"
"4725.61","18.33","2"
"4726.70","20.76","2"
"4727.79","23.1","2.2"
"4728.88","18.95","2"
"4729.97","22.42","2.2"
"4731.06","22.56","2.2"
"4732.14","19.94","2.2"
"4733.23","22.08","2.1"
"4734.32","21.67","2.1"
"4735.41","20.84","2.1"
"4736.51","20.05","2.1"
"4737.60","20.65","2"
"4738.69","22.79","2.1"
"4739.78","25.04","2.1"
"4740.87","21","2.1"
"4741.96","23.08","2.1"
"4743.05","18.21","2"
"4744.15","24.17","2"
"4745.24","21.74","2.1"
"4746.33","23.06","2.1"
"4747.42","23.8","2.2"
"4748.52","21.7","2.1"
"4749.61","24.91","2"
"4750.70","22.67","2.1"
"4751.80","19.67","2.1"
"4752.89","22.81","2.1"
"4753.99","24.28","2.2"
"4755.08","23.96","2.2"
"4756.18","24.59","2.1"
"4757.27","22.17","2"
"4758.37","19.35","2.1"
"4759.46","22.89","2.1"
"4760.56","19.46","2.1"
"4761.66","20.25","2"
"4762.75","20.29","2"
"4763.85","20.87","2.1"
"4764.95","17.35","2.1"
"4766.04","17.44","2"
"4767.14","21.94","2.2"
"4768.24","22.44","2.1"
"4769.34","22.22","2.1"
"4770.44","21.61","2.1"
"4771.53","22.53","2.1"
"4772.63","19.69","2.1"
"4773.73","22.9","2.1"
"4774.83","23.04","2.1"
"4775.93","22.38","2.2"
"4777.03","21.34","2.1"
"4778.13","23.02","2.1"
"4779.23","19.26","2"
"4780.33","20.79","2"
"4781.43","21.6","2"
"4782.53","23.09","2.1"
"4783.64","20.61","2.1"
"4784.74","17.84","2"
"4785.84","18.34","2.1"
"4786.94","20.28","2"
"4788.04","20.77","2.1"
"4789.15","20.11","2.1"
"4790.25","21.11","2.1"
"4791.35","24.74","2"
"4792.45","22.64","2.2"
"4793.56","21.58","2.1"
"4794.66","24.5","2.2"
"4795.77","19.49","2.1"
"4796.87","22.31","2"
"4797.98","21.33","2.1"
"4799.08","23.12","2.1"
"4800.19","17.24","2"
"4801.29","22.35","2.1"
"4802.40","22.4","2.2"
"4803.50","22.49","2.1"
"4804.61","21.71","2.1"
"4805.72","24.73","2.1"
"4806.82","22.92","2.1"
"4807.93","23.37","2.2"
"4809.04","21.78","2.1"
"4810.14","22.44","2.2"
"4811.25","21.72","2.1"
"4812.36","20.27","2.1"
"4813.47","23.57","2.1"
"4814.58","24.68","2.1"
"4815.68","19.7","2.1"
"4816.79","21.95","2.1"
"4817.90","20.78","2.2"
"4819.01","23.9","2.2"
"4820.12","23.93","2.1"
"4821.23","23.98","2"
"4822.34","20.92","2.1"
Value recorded 4543.16 angstrom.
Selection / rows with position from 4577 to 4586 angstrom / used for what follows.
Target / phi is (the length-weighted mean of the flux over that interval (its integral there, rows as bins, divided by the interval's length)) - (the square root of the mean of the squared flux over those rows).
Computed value 0.08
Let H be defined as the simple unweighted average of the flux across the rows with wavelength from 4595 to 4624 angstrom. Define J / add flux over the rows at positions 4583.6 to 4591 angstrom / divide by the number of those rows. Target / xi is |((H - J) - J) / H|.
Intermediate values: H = 22.23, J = 22.6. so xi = 1.04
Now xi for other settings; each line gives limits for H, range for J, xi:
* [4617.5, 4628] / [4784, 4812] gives 0.87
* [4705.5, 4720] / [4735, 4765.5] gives 0.99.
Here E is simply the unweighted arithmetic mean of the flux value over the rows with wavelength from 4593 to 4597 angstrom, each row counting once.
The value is 18.2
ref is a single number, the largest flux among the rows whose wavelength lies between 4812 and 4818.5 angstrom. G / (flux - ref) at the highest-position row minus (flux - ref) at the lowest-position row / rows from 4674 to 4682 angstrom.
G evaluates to 4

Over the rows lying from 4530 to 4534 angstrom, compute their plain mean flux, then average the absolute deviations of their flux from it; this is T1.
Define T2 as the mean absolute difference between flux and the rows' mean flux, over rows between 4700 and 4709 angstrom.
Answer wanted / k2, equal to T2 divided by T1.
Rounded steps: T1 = 0.4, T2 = 1.19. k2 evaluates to 3.0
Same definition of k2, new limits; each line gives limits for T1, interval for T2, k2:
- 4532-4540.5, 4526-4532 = 1.9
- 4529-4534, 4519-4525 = 0.9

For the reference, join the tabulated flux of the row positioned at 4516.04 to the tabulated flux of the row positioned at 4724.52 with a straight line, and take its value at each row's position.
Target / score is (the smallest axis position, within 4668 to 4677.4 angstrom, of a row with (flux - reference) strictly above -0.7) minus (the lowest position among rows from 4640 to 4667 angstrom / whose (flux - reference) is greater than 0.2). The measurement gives 27.9 angstrom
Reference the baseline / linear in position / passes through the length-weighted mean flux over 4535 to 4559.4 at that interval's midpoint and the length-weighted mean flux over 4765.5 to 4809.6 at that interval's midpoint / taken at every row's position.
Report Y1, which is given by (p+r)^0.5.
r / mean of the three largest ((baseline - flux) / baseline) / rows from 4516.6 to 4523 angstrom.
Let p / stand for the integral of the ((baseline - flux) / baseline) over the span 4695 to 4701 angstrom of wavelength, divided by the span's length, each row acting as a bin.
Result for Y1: 0.19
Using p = 0.031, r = 0.01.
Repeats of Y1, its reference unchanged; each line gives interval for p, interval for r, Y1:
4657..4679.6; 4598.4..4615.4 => 0.21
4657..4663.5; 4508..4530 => 0.45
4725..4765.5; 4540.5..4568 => 0.35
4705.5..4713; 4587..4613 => 0.41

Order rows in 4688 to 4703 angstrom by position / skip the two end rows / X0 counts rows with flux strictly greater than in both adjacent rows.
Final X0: 4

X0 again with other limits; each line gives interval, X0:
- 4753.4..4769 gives 3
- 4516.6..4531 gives 3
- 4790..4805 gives 5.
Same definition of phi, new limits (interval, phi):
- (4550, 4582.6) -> -0.08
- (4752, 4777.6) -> -0.11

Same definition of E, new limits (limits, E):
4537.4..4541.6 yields 19.4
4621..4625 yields 23.4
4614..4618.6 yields 23.0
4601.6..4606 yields 21.8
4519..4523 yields 20.5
